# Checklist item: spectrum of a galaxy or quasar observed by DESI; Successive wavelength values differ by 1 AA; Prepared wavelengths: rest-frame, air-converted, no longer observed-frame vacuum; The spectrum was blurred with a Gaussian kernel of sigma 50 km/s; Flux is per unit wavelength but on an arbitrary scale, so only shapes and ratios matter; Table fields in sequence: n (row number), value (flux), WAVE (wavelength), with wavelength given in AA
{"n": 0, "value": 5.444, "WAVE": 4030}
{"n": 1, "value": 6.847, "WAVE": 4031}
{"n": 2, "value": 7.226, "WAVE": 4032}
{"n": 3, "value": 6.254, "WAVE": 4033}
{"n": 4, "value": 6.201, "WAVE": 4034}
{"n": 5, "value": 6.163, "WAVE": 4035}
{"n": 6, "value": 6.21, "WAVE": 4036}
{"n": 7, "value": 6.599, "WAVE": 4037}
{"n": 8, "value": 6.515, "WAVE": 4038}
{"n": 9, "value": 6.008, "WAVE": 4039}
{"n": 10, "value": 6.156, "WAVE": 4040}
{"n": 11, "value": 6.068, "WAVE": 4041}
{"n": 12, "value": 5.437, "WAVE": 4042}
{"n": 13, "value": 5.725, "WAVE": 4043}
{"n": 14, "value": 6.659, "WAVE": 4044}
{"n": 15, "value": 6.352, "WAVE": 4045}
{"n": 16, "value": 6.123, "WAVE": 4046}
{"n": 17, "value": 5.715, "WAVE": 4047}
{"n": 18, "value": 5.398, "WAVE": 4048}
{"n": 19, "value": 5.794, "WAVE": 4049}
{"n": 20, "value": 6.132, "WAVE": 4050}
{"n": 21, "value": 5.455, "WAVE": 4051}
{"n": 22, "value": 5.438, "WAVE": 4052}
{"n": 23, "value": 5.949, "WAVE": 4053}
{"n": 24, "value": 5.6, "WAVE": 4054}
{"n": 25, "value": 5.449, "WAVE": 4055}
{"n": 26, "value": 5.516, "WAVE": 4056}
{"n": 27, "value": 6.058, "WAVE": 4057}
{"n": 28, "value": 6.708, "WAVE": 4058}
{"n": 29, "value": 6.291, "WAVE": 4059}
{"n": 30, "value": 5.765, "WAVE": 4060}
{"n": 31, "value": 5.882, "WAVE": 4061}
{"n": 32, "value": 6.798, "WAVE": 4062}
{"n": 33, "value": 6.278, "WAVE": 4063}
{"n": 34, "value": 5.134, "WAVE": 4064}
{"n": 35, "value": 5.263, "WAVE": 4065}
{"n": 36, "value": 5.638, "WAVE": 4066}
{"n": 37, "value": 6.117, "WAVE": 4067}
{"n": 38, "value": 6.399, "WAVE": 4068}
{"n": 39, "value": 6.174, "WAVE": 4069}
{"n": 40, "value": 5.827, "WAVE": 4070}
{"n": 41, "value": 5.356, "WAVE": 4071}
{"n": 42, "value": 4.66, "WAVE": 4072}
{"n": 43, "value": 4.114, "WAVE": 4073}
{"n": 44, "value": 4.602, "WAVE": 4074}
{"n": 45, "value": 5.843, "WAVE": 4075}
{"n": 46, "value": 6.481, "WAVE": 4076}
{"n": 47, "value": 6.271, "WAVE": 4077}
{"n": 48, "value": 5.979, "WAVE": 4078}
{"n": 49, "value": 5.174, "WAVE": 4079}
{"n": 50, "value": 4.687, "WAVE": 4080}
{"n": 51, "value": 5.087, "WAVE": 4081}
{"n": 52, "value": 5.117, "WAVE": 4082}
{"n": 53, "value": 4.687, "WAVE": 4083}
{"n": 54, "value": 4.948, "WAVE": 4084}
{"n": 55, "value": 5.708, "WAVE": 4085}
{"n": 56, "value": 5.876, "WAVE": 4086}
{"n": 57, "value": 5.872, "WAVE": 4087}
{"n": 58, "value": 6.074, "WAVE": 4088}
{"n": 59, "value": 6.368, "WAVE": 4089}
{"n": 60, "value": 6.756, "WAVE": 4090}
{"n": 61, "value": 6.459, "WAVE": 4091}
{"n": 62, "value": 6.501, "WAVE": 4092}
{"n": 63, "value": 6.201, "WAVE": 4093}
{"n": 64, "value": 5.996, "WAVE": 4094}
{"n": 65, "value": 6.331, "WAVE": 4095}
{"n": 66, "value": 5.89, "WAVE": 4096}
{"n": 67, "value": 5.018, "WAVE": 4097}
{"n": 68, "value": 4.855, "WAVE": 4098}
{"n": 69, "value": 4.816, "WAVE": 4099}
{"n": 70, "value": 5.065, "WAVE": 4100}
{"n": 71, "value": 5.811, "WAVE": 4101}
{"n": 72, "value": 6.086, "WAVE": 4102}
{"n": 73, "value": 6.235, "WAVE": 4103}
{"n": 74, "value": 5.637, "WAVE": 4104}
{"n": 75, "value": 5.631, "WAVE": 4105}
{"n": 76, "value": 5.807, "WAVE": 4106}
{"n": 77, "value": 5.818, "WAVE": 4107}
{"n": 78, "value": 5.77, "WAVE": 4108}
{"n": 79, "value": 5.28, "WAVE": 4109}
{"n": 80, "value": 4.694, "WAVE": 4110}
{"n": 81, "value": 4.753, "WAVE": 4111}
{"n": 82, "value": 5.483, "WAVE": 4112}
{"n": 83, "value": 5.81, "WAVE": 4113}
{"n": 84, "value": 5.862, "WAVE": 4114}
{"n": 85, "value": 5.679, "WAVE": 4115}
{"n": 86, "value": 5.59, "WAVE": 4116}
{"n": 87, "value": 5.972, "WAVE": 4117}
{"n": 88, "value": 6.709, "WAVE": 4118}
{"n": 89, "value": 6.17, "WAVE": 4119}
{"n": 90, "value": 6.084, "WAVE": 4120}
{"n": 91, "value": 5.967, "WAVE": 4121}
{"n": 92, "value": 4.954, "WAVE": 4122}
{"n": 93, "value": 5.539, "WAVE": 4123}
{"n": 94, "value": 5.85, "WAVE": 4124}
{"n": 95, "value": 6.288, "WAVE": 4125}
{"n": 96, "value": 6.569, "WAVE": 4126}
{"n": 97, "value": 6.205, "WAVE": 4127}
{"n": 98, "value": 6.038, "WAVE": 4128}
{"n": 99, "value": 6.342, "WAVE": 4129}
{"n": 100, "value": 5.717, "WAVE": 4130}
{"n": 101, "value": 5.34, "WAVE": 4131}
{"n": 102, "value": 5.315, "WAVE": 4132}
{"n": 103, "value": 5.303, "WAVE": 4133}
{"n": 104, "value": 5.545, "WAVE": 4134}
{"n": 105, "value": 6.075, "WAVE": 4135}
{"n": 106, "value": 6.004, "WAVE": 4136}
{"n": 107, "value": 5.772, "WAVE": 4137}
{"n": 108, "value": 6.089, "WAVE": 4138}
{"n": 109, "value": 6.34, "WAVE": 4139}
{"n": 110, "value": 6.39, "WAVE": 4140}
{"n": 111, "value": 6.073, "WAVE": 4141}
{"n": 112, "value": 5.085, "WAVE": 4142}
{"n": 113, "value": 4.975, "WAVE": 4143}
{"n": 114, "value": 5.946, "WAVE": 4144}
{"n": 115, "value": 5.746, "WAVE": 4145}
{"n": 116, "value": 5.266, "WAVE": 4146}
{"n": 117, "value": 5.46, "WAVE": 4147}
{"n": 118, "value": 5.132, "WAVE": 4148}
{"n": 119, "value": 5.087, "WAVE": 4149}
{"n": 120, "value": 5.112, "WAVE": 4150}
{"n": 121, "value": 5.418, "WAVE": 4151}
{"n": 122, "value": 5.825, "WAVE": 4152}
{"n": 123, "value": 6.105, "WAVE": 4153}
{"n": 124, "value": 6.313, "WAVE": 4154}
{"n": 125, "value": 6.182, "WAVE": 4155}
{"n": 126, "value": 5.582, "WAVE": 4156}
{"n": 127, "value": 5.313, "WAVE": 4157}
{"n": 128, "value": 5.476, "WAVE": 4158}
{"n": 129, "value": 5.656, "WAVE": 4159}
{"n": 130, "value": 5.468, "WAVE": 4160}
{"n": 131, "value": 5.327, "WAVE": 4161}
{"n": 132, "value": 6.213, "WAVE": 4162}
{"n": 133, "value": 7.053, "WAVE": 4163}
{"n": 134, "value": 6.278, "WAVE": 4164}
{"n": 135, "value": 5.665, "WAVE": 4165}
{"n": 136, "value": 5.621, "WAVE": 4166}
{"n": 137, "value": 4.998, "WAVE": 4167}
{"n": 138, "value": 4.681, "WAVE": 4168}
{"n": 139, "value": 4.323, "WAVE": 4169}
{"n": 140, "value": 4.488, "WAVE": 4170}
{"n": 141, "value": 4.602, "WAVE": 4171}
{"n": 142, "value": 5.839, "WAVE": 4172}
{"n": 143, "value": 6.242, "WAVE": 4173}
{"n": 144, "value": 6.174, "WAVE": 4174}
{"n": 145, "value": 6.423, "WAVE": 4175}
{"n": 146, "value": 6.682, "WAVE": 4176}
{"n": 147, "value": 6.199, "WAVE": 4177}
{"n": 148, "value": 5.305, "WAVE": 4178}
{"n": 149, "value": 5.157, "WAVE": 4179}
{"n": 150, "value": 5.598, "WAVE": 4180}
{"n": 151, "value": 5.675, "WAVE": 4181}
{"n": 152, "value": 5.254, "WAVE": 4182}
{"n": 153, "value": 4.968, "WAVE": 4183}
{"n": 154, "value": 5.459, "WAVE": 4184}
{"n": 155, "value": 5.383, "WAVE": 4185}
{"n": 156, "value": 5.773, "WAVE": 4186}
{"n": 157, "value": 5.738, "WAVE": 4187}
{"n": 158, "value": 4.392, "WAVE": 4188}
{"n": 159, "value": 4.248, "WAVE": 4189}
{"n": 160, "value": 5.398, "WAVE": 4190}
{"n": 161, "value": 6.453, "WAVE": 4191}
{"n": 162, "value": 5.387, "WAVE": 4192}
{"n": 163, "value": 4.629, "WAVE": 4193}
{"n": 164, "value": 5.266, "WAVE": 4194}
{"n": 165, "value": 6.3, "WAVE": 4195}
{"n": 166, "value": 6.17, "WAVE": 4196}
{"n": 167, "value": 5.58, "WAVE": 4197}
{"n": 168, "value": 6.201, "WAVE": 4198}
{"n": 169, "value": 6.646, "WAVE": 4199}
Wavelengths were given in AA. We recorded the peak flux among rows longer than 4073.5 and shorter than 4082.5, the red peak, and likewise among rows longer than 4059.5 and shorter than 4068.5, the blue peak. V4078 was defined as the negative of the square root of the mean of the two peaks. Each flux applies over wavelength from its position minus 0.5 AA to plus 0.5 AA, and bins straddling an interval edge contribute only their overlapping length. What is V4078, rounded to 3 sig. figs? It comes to -2.58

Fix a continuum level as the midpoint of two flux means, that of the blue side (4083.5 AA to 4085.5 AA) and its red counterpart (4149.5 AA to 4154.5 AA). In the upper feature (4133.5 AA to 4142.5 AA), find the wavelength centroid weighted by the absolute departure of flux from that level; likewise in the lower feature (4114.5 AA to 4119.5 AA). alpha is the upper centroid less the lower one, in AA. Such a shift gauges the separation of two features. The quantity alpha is 20.8 AA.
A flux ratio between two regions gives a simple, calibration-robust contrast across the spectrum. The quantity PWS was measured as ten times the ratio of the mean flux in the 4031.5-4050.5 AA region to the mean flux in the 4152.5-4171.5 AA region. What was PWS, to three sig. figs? 11.1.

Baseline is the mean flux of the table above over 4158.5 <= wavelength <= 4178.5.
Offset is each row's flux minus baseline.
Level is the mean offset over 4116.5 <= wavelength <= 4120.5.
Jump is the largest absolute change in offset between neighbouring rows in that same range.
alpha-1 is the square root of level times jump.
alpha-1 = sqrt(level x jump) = 0.649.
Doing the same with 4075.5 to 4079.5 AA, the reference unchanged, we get 0.503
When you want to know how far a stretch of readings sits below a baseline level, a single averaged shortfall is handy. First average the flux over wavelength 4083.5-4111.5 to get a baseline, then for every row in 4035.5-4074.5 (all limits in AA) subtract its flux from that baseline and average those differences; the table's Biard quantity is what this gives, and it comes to -0.1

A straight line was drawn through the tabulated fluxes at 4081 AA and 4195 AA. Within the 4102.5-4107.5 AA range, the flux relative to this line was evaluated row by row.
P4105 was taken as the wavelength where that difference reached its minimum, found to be 4105 AA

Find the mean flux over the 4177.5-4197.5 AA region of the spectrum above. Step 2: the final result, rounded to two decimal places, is 5.41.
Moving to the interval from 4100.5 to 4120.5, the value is 5.74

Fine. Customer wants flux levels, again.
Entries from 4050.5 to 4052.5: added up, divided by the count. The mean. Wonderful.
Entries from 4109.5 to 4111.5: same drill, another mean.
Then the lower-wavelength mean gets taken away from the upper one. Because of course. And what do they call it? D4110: -0.7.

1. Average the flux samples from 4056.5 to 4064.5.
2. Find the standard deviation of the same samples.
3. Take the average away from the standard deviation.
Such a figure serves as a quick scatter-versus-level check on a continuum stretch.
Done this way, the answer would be -5.6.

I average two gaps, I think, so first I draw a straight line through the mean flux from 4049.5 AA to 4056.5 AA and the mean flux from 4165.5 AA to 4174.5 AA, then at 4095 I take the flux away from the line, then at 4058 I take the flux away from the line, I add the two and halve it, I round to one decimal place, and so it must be -1.0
